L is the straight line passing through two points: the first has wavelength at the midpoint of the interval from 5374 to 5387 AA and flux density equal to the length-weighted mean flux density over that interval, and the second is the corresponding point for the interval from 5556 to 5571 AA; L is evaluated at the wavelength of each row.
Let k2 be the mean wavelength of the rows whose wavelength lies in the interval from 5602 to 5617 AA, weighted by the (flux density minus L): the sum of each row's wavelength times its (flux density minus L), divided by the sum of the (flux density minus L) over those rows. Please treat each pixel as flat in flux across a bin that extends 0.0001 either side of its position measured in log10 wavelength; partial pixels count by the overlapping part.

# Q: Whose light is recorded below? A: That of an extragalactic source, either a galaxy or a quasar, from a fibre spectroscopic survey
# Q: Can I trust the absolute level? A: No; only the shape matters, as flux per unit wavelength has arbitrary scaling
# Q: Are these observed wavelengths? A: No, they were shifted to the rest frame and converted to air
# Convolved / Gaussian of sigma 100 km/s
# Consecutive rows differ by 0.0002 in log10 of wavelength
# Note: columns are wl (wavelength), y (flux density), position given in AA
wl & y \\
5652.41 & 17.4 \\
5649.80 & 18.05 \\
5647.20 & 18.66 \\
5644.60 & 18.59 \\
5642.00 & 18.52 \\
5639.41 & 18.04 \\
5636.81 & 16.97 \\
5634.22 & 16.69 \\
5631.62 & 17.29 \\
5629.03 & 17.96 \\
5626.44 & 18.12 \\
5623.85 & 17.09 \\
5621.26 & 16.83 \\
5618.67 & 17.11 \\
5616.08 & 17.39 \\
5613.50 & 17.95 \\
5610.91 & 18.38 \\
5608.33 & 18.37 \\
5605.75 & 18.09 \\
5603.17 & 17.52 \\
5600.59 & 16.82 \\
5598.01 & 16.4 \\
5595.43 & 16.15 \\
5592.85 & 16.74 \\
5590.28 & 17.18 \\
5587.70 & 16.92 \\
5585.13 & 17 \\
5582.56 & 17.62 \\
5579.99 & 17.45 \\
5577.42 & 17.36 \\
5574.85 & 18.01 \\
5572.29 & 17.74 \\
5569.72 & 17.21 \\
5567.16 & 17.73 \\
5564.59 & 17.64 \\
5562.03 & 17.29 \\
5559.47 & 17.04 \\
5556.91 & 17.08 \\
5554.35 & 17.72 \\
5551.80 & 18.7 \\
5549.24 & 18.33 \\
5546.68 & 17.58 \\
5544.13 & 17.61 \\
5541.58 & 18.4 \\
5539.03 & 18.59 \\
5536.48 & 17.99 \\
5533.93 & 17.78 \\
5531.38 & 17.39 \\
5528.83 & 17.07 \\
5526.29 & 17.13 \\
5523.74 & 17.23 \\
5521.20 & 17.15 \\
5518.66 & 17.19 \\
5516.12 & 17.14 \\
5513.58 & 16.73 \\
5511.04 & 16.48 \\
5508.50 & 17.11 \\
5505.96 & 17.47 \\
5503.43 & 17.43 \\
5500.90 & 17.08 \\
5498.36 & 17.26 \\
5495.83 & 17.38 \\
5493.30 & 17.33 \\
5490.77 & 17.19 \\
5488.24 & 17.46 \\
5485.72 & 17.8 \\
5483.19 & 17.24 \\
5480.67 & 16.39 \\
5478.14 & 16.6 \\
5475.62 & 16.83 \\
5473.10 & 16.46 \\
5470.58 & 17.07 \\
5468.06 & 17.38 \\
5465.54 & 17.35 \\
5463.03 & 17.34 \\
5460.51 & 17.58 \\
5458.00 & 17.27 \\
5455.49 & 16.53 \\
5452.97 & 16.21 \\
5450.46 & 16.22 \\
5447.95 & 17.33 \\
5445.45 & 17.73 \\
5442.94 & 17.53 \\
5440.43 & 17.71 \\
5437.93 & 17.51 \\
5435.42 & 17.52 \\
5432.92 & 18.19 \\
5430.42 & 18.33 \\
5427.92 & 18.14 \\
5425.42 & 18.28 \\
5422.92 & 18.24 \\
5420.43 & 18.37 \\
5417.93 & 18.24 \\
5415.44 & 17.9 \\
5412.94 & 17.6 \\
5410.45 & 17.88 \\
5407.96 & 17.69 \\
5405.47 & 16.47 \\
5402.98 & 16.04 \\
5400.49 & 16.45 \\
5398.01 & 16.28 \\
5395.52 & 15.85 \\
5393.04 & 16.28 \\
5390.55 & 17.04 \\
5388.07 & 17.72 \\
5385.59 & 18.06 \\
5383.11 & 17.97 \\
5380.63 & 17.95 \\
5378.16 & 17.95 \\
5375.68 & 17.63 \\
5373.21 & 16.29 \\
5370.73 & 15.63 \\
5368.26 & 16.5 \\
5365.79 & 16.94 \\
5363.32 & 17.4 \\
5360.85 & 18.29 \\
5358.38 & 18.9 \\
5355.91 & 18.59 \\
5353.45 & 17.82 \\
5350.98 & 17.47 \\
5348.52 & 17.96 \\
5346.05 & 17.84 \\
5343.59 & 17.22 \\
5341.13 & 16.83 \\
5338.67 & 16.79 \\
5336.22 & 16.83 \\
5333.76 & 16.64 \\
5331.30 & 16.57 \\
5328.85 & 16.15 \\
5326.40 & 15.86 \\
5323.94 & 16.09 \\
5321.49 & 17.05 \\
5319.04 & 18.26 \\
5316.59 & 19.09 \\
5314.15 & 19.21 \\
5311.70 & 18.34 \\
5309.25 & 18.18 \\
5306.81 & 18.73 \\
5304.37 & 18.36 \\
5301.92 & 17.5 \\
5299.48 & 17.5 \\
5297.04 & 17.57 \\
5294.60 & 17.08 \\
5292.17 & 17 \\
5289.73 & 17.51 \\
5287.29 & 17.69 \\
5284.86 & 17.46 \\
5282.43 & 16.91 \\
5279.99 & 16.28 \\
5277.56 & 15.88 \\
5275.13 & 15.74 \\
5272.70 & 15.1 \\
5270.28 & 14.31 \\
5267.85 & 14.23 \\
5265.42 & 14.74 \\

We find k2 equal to 5609.4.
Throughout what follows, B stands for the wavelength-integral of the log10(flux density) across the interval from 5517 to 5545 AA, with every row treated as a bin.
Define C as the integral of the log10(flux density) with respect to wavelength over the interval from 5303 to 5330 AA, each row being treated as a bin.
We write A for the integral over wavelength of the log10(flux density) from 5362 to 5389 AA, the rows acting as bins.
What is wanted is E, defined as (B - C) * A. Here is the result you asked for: 39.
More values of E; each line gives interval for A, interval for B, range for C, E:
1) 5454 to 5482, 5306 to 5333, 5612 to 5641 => -83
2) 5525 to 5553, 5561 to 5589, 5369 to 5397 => 9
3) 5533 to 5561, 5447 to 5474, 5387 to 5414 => 4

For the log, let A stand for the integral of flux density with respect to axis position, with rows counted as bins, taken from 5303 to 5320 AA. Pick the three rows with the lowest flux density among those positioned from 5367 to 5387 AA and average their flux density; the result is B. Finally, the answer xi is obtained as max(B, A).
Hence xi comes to 316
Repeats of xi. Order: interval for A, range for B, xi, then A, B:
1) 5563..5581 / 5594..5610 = 317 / 317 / 16.5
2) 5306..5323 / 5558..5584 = 312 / 312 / 17.2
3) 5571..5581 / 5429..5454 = 176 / 176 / 16.6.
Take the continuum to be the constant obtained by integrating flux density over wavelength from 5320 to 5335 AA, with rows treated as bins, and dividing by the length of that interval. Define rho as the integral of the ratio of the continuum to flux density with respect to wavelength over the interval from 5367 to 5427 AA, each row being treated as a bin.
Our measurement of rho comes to 57.2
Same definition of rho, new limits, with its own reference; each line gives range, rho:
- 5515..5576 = 56.9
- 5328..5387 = 56.0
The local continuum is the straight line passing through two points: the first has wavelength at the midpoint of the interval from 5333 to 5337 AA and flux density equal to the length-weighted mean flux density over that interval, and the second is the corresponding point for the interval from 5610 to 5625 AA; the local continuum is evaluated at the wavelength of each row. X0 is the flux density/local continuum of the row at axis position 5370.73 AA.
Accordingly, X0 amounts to 0.93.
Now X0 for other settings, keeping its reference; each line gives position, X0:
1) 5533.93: 1.03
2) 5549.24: 1.06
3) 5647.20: 1.07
